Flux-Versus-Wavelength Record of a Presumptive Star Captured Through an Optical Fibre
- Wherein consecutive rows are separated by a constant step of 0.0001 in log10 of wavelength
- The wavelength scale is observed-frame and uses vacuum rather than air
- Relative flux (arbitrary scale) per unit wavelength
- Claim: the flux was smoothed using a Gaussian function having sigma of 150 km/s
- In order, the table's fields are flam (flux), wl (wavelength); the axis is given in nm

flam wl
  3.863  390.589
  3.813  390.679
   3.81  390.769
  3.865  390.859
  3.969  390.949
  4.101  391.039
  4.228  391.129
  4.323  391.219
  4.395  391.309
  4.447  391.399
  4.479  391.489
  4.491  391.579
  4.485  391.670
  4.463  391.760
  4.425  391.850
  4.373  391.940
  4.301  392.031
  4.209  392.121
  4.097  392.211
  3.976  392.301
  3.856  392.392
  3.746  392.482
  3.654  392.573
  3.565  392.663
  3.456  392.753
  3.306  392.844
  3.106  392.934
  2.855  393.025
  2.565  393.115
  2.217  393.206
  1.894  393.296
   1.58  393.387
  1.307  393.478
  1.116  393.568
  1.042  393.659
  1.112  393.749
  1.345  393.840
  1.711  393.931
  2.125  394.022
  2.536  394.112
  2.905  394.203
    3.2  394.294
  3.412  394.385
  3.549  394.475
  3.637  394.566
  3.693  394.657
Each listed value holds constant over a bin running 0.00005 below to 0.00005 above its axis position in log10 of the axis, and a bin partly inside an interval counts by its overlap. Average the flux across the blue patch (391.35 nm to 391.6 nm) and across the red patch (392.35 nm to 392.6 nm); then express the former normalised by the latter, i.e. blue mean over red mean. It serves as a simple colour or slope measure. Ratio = 1.19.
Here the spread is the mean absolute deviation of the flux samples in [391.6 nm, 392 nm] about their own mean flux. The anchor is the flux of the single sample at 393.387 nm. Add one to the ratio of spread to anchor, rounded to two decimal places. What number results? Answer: 1.02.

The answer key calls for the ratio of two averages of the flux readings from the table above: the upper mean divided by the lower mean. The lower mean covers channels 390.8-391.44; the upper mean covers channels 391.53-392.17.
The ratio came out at 1.05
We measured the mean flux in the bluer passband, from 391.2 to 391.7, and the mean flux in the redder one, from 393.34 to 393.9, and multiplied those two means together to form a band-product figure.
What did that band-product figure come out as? 6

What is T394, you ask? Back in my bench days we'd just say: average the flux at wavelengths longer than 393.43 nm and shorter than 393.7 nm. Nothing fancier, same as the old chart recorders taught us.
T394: 1.2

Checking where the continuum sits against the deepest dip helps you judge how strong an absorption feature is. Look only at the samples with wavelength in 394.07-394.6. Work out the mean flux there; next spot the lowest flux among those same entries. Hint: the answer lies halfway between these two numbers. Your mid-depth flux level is 2.9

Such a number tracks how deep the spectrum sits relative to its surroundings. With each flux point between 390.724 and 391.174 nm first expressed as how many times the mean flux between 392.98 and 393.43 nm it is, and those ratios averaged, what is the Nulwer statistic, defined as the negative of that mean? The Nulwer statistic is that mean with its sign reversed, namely -1.80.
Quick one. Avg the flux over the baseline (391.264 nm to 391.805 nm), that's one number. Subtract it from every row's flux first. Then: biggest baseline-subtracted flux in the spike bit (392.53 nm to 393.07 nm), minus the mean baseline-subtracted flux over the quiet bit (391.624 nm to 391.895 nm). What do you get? -0.80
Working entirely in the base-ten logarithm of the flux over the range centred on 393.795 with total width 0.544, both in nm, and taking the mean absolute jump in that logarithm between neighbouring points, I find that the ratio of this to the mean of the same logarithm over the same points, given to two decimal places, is 0.51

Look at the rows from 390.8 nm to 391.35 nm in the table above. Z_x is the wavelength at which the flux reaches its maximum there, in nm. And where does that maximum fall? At 391.309 nm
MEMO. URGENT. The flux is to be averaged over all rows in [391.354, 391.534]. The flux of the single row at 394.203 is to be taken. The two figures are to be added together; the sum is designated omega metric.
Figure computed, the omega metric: 7.4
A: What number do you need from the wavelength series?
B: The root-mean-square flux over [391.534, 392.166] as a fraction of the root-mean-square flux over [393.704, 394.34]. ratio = 1.9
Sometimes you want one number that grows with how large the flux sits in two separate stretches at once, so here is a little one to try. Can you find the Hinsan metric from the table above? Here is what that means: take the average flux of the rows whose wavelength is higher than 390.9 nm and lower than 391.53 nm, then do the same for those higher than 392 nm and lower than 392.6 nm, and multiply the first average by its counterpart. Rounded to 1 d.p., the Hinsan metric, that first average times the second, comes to 17.0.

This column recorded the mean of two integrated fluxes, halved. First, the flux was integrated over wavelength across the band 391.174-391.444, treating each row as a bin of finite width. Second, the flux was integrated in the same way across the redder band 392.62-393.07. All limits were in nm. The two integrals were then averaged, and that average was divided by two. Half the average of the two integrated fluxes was 0.66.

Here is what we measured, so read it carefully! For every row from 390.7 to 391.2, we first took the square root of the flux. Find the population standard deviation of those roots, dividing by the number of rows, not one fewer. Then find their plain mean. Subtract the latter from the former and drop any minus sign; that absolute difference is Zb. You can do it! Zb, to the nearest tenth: 2.0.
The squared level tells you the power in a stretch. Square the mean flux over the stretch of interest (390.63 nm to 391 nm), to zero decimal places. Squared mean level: 15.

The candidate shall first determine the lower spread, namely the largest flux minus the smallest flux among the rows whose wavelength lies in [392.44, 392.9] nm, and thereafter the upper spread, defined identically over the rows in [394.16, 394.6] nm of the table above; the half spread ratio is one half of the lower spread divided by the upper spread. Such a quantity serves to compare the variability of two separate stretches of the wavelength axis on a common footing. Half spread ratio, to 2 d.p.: 0.30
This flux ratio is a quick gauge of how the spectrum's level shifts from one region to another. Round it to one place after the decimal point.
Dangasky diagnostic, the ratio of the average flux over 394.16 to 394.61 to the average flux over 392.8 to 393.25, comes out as 1.2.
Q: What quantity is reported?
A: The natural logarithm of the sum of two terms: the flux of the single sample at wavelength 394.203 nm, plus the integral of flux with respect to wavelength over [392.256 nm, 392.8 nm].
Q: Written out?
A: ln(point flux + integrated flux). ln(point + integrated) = 1.59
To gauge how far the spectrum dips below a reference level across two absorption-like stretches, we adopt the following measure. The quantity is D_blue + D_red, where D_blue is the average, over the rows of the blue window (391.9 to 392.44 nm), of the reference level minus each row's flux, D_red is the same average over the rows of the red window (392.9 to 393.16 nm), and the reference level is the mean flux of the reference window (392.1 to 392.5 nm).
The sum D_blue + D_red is 1.0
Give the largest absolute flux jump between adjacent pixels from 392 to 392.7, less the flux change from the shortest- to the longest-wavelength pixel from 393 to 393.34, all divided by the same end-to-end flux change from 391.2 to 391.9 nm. 11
